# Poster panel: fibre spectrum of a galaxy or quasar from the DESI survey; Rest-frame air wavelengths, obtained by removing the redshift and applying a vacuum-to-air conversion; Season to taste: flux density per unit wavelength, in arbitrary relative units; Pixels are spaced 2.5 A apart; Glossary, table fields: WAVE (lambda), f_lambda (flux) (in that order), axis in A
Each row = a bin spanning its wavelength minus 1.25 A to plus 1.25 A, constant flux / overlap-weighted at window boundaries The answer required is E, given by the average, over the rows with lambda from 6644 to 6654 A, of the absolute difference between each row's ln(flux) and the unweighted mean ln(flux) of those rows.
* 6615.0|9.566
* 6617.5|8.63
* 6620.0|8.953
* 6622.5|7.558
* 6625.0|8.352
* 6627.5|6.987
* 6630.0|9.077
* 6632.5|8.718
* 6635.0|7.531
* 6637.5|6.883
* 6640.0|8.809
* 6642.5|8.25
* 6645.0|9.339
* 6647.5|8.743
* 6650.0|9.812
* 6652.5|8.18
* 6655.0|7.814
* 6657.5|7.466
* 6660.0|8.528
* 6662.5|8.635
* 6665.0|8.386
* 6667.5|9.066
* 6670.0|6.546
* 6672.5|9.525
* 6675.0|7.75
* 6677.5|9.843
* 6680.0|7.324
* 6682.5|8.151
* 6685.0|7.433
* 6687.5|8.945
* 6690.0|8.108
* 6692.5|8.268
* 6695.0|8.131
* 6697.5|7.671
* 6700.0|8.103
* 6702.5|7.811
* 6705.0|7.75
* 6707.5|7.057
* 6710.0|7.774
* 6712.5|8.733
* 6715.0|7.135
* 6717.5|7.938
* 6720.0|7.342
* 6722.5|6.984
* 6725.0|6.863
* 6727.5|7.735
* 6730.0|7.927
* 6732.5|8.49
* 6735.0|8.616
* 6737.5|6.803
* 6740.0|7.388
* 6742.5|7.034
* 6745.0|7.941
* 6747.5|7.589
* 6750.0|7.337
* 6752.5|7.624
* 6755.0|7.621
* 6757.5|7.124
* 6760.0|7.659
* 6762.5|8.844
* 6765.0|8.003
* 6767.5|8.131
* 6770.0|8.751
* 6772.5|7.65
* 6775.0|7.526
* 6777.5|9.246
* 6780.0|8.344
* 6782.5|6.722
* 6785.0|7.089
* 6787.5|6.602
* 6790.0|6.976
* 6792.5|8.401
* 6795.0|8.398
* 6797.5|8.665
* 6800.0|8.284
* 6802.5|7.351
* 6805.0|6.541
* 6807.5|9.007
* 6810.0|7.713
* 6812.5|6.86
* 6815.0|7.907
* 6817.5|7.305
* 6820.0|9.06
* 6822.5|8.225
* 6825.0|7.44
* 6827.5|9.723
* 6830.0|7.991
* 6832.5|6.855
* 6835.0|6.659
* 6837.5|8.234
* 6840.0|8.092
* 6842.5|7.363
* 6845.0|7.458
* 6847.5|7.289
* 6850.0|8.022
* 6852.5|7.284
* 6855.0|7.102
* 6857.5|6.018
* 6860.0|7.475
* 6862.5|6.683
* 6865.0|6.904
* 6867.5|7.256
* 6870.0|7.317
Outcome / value 0.062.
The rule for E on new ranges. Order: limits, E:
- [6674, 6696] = 0.063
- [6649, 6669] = 0.062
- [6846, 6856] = 0.039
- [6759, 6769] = 0.041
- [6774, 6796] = 0.103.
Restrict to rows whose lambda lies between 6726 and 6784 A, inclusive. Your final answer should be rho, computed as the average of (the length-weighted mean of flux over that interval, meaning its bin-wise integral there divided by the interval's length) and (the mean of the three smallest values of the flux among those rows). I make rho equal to 7.34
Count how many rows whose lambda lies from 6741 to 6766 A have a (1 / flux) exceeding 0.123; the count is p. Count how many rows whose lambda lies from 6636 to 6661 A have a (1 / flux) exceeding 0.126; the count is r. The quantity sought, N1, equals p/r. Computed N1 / 3.0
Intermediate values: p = 9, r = 3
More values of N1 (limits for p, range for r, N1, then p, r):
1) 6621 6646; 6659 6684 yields 1.3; 4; 3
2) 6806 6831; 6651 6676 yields 1.5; 6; 4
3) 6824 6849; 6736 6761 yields 0.9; 8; 9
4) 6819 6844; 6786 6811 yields 1.2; 6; 5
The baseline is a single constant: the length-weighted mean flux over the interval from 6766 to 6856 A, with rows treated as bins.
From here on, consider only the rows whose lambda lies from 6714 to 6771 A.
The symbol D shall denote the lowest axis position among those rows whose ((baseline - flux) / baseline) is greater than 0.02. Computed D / 6715.0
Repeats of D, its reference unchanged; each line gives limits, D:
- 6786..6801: 6787.5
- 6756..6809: 6757.5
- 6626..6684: 6627.5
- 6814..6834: 6817.5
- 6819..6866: 6825.0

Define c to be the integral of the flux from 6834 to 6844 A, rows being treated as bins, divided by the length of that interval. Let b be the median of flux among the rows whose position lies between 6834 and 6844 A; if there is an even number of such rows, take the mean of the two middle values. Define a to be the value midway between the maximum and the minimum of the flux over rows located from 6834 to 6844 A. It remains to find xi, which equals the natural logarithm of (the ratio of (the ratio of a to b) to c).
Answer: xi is -2.07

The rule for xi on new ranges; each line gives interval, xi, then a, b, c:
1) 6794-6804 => -2.14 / 8.0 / 8.3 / 8.13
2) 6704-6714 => -2.04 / 7.9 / 7.8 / 7.81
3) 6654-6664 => -2.11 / 8.1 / 8.2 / 8.13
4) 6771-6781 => -2.06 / 8.4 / 8.0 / 8.20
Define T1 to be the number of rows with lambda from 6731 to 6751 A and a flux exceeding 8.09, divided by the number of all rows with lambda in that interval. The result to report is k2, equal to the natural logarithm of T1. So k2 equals -1.4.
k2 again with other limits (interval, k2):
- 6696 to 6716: -1.4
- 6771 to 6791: -1.4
